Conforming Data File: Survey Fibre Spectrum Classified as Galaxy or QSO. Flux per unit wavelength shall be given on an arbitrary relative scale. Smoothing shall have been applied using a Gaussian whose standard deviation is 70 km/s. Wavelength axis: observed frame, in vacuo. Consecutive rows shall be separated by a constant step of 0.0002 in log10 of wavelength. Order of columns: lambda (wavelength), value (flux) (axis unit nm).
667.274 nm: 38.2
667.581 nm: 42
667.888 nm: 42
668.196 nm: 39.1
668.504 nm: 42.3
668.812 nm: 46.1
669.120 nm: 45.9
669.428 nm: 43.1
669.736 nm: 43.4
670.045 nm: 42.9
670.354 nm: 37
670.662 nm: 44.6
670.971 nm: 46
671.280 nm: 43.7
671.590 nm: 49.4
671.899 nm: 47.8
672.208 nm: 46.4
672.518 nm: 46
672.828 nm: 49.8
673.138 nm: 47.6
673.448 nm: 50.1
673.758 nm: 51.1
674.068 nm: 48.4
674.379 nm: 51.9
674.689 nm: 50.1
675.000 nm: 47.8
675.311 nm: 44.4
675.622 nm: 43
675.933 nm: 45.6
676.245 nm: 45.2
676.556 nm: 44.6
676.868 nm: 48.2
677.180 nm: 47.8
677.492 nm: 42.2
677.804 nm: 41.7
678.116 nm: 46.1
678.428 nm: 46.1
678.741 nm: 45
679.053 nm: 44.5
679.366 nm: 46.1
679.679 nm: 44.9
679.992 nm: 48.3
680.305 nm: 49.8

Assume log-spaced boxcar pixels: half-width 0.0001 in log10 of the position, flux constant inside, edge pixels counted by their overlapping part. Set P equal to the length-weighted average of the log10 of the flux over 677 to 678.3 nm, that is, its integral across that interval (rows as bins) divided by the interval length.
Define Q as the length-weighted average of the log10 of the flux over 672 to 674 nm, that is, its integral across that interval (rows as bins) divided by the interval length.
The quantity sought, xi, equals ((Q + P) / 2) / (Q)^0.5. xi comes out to 1.28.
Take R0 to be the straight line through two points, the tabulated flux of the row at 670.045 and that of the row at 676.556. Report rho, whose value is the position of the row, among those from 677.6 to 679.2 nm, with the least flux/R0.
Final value 677.804 nm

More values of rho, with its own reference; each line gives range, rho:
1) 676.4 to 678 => 677.804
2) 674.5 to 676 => 675.622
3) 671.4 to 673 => 672.518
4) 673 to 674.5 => 673.138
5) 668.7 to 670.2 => 670.045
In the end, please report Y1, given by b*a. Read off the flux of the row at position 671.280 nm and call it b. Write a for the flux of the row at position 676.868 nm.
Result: 2106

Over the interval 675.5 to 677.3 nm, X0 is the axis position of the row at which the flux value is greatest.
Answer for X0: 676.868 nm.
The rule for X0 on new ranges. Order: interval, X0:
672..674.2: 673.758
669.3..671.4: 670.971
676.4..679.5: 676.868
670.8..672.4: 671.590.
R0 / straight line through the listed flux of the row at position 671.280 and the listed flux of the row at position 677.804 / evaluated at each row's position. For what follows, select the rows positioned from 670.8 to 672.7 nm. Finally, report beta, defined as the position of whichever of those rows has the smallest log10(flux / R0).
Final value 671.280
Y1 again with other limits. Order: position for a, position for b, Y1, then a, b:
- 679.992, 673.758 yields 2468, 48.3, 51.1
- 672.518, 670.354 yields 1702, 46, 37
